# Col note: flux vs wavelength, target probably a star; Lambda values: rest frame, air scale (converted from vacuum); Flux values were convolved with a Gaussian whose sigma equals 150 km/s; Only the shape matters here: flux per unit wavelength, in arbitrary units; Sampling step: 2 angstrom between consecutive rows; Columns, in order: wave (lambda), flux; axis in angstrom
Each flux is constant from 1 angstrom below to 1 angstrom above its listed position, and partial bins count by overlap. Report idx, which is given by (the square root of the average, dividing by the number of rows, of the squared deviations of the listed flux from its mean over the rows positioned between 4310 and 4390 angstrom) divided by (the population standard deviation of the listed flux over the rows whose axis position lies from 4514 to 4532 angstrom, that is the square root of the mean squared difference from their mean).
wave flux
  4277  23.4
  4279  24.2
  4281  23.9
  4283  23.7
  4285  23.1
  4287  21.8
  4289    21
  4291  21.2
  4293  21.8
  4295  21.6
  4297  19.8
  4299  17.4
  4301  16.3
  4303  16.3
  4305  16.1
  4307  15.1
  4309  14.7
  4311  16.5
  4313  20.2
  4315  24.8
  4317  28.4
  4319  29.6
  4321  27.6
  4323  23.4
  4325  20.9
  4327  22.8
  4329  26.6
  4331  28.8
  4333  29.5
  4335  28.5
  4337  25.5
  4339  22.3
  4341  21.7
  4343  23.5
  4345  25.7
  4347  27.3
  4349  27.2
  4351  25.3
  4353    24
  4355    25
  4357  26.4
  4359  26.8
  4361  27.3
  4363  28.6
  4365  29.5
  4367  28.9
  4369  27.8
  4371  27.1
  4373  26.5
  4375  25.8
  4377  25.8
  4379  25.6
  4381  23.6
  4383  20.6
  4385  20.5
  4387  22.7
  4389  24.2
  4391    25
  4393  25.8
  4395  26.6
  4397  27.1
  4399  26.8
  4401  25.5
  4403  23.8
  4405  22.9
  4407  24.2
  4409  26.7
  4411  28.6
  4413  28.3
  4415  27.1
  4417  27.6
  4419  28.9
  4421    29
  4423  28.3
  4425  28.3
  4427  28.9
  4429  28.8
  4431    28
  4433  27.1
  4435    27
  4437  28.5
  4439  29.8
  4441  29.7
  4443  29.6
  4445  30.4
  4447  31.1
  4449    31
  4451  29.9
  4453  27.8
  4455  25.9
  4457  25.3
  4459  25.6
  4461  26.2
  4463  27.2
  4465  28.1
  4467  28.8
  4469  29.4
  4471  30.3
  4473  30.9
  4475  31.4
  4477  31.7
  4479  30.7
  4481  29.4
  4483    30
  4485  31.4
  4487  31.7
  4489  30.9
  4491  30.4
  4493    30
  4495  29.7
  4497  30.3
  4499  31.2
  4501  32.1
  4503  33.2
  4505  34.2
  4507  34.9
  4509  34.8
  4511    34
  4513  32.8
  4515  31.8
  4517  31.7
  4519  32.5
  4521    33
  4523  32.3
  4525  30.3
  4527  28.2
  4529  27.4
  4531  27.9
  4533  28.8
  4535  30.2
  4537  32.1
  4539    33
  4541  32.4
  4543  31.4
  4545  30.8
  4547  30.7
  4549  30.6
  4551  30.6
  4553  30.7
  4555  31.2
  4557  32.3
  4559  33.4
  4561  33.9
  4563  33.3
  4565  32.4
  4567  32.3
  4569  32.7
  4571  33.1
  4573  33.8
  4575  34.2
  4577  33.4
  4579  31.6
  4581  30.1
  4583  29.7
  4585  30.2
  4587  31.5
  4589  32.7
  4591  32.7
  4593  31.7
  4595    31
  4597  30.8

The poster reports 1.5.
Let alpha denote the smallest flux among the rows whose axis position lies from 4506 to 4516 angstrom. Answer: 31.8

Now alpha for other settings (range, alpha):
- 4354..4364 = 25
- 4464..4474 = 28.1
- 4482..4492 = 30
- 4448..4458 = 25.3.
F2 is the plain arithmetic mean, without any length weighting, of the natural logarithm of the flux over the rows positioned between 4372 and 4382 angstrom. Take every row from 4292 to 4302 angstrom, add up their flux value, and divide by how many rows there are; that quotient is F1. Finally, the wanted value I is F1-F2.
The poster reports 16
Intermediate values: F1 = 19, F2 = 3.24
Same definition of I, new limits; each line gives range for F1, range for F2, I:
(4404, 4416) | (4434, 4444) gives 23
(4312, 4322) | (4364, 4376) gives 23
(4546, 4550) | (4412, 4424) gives 27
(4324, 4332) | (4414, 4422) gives 21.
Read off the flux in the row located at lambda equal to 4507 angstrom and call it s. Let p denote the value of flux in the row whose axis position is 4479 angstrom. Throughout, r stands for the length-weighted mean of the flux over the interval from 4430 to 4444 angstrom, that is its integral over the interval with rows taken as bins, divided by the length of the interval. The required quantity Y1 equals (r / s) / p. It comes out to 0.027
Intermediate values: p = 30.7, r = 29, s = 34.9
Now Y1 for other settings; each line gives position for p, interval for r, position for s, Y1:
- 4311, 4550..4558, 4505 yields 0.055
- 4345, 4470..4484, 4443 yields 0.040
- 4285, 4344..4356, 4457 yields 0.044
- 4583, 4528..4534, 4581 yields 0.031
